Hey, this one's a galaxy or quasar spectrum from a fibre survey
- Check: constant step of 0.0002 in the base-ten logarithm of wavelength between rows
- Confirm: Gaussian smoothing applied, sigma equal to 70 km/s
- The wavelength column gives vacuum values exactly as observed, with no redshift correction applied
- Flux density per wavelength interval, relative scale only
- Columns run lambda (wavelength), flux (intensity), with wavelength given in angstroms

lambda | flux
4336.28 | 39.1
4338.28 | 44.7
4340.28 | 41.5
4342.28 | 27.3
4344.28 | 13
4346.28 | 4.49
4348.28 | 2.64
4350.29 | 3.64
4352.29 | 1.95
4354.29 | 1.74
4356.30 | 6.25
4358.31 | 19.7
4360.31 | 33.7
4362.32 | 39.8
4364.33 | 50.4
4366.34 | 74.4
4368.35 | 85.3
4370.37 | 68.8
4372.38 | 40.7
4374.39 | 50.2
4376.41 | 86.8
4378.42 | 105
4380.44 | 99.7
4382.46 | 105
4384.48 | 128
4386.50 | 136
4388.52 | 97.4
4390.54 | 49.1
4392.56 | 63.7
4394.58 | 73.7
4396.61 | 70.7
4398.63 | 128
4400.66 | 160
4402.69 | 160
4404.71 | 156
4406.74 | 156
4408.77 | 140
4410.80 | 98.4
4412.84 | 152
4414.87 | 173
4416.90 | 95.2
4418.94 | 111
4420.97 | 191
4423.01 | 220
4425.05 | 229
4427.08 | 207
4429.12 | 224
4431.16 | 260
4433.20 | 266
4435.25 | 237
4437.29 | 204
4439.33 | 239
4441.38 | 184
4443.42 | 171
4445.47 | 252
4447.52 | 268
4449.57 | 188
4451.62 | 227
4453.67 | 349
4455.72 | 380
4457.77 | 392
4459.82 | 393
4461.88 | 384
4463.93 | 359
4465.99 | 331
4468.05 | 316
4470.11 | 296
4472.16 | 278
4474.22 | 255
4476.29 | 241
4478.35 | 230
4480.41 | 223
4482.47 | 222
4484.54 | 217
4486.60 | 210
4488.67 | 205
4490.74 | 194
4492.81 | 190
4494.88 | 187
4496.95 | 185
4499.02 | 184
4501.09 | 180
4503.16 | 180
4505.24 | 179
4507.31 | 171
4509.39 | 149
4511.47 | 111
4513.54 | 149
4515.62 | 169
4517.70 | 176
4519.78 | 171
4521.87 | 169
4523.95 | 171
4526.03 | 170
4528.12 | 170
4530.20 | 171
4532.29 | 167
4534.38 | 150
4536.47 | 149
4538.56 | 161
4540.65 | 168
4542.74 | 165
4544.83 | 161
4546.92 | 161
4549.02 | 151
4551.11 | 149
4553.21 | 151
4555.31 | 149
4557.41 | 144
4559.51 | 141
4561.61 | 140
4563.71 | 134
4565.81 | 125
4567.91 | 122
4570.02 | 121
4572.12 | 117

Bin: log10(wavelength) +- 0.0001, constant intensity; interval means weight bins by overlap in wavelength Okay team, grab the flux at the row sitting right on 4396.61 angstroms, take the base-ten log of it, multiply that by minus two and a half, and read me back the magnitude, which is -4.6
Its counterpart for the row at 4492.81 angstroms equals -5.7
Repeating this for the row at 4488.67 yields -5.8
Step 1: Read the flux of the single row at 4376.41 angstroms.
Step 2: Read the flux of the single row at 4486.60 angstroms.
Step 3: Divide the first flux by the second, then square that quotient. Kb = 0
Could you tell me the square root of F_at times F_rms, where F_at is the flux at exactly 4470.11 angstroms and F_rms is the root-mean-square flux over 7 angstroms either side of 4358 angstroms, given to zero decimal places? 92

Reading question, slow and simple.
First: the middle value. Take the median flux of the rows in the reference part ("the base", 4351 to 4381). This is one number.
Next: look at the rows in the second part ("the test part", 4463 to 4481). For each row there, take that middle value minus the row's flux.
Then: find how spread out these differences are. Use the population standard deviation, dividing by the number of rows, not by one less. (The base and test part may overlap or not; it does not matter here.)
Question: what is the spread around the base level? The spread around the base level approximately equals 45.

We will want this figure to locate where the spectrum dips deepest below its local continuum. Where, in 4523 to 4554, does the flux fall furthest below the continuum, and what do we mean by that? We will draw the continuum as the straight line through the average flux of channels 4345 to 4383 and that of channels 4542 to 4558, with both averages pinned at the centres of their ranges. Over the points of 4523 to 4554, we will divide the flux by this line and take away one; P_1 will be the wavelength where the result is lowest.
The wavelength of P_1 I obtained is 4551.11 angstroms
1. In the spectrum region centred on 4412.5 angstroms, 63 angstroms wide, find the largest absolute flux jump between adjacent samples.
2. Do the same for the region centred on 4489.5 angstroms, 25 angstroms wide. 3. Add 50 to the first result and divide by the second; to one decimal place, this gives 11.8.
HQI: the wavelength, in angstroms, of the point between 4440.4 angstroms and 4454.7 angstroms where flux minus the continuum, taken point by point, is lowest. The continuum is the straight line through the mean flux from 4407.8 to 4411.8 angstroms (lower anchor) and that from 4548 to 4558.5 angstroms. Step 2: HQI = 4443.42 angstroms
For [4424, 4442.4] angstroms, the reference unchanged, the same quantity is 4441.38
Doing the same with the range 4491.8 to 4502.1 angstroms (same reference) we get 4501.09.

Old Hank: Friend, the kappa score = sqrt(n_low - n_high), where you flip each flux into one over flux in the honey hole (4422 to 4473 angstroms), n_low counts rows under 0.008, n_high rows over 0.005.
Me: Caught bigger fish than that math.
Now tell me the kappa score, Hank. 5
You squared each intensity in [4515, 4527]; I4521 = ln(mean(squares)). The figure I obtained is 10.3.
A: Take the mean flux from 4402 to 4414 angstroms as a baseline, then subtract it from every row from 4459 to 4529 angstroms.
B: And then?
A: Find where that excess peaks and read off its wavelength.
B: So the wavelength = 4459.82 angstroms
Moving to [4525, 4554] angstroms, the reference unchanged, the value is 4530.20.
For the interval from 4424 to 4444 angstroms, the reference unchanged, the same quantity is 4433.20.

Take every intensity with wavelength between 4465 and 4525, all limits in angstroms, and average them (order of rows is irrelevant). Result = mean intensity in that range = 205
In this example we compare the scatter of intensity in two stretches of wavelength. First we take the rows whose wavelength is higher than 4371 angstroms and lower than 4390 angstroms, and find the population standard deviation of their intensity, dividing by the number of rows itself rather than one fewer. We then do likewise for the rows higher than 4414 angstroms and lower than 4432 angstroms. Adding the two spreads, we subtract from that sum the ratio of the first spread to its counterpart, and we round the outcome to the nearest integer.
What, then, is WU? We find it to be 81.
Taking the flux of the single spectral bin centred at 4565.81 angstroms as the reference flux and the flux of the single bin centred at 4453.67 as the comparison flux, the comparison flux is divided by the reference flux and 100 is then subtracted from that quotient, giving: -97.2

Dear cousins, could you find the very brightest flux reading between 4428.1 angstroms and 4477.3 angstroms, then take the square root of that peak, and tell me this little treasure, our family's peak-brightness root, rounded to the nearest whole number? 20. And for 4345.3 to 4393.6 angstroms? 12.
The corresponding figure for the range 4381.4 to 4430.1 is 15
